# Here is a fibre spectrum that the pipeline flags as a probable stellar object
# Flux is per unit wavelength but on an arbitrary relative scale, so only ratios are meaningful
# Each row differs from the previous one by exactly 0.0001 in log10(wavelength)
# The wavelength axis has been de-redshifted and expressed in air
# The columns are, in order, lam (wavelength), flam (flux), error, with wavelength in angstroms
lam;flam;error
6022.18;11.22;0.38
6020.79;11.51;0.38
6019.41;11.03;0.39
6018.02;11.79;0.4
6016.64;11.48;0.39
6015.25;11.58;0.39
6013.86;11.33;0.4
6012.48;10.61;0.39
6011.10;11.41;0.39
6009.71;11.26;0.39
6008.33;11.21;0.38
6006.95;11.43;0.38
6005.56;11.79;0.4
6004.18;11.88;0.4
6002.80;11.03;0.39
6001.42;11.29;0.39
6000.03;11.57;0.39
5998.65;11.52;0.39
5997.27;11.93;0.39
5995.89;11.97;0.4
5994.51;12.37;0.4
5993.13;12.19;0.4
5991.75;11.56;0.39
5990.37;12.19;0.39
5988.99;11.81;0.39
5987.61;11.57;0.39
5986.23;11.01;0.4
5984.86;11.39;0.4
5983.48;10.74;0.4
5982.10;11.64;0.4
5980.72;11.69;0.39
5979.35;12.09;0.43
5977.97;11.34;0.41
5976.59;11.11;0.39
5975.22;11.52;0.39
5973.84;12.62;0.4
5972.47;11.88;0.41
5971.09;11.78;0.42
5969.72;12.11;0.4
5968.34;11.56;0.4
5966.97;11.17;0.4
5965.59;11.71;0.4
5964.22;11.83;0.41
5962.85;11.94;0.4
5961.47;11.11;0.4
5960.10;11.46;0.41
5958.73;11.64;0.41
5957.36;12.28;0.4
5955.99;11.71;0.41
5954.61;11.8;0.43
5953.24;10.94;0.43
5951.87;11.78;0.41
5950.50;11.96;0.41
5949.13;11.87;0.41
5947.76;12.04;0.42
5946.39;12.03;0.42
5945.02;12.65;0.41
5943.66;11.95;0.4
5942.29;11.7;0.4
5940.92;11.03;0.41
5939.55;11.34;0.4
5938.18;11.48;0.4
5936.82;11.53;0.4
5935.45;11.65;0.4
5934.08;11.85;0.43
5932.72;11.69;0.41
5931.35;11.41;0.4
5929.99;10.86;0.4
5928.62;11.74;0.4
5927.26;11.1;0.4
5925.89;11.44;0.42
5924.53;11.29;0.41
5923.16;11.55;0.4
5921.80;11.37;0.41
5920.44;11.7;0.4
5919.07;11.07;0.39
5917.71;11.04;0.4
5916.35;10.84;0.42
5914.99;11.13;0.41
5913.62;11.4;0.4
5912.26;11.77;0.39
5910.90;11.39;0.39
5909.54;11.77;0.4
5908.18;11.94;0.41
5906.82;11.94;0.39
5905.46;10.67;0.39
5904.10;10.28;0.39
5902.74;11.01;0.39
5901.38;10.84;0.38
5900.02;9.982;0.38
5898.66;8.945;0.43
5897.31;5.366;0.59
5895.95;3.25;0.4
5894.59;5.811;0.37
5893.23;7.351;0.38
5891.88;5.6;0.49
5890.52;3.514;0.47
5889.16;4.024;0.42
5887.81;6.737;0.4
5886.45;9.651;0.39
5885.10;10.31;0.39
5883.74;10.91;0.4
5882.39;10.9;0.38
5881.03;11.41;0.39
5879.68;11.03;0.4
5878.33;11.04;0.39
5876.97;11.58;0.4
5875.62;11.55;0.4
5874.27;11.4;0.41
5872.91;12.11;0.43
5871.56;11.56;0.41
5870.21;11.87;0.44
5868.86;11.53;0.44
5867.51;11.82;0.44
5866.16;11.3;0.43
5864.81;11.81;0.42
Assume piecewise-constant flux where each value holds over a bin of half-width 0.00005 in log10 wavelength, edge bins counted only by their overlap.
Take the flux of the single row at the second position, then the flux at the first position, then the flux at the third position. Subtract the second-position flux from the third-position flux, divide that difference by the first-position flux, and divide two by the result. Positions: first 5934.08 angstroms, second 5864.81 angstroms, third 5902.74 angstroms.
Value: -30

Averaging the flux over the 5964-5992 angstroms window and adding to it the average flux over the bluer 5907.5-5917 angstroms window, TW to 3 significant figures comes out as 23.1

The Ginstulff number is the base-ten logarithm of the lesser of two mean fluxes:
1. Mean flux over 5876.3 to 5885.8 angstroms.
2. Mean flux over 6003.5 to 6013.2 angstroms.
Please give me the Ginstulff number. 1.04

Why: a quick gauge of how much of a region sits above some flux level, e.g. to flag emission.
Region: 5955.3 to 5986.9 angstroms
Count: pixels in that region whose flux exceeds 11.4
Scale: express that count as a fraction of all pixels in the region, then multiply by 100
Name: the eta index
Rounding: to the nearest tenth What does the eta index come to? 69.6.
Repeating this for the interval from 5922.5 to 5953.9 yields 73.9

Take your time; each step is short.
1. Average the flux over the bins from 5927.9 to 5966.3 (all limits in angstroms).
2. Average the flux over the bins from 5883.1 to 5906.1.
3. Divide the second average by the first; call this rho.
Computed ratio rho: 0.68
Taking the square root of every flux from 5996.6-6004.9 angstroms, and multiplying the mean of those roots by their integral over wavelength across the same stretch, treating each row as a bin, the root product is 96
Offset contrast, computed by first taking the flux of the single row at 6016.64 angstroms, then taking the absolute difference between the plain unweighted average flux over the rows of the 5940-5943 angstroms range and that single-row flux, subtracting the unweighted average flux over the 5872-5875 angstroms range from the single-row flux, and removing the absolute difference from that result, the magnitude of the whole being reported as 0.4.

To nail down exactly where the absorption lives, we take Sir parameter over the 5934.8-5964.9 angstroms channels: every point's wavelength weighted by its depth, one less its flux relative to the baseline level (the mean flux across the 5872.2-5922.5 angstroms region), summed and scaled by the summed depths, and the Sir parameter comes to 5949.9 angstroms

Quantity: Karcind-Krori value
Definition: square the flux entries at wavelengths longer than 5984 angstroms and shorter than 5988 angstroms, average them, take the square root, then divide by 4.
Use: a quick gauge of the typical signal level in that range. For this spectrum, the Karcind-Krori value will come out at 2.83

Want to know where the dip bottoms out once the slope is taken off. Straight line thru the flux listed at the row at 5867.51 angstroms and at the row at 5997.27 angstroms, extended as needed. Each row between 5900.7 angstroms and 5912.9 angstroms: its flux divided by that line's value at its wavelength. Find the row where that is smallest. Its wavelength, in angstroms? 5904.10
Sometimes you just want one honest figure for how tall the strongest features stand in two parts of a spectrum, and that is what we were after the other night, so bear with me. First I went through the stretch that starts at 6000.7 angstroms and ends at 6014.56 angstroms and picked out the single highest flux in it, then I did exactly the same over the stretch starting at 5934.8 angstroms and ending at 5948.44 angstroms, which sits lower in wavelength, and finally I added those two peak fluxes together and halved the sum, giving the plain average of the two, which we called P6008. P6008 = 12.3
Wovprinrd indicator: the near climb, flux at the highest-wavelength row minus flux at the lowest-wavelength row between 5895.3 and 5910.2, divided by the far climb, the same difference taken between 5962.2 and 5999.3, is -20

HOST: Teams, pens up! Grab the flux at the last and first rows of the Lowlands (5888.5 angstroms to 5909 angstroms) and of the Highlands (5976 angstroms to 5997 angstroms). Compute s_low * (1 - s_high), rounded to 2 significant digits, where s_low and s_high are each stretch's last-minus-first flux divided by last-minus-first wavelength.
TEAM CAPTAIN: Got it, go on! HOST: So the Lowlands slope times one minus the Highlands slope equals 0.40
